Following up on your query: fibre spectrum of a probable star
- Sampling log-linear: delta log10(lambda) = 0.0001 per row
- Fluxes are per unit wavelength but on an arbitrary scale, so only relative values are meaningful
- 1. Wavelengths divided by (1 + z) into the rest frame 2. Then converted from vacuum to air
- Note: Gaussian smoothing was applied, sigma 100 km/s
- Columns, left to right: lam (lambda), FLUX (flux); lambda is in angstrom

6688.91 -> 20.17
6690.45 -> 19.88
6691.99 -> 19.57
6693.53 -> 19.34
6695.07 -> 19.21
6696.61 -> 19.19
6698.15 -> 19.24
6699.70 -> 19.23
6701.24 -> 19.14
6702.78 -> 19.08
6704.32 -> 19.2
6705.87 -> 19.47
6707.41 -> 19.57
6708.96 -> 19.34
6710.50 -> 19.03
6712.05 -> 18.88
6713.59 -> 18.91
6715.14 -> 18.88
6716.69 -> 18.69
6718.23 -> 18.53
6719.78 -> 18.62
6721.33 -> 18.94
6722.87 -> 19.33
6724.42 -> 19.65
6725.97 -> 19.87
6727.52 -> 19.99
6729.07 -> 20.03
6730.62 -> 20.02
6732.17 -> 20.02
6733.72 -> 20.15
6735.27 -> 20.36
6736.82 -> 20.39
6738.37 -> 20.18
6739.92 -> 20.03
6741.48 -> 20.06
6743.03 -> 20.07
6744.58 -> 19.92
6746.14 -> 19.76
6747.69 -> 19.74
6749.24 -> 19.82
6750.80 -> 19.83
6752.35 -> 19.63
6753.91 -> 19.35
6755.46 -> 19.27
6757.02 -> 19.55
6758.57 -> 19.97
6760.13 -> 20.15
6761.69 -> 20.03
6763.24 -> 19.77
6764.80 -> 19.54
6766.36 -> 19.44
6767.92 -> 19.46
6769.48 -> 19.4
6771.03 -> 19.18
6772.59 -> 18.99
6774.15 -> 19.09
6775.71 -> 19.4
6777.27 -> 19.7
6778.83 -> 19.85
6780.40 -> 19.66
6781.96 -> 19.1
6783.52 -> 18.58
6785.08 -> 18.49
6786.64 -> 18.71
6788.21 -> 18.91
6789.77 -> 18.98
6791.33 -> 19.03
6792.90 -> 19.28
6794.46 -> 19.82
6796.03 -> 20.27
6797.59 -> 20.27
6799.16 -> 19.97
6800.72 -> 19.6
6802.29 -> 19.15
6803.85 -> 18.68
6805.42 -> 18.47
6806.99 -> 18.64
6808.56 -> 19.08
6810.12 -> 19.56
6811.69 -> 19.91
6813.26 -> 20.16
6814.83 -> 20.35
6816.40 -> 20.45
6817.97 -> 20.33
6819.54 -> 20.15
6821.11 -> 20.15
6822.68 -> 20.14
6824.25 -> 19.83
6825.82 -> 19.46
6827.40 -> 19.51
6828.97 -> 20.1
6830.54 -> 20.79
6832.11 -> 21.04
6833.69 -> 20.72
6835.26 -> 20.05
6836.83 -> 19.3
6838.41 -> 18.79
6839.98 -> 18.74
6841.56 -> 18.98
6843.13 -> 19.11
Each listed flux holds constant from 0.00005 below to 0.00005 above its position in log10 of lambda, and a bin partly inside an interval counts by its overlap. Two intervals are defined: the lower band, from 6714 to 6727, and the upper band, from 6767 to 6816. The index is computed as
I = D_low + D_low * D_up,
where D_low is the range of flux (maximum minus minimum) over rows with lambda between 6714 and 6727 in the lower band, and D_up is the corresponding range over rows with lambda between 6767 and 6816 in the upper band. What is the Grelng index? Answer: 3.9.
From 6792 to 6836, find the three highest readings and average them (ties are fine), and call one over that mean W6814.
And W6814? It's 0.0480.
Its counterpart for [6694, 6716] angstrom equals 0.0514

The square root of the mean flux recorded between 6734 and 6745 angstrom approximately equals 4.49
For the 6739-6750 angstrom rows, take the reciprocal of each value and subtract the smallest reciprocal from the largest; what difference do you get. 0.001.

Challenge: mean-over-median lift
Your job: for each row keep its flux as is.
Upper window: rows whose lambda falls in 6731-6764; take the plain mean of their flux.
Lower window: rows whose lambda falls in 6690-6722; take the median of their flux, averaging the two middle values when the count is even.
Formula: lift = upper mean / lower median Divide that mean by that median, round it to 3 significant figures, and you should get 1.04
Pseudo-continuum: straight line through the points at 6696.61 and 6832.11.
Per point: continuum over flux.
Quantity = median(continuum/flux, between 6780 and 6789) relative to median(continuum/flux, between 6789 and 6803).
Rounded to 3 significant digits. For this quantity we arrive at 1.03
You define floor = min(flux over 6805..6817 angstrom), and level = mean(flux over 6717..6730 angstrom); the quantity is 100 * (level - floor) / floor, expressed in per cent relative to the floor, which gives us 5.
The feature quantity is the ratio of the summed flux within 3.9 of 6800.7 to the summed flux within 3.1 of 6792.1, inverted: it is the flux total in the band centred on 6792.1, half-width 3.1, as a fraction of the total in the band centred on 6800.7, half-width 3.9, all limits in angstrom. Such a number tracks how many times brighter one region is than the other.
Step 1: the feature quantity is 0.8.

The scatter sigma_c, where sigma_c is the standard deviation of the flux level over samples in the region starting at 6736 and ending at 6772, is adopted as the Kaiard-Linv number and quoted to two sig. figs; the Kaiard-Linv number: 0.32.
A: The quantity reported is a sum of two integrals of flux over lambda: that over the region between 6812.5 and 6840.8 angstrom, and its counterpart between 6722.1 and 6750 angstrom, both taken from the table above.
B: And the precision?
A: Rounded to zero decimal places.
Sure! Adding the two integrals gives 1123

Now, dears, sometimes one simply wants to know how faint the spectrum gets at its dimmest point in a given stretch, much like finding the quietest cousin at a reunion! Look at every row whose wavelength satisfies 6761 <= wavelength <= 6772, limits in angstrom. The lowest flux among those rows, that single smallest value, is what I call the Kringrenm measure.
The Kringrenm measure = 19.18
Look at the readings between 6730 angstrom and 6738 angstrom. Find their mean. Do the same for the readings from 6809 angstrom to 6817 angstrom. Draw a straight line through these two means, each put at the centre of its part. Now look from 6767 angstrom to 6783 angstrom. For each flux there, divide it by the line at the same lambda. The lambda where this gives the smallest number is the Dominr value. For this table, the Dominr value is 6772.59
